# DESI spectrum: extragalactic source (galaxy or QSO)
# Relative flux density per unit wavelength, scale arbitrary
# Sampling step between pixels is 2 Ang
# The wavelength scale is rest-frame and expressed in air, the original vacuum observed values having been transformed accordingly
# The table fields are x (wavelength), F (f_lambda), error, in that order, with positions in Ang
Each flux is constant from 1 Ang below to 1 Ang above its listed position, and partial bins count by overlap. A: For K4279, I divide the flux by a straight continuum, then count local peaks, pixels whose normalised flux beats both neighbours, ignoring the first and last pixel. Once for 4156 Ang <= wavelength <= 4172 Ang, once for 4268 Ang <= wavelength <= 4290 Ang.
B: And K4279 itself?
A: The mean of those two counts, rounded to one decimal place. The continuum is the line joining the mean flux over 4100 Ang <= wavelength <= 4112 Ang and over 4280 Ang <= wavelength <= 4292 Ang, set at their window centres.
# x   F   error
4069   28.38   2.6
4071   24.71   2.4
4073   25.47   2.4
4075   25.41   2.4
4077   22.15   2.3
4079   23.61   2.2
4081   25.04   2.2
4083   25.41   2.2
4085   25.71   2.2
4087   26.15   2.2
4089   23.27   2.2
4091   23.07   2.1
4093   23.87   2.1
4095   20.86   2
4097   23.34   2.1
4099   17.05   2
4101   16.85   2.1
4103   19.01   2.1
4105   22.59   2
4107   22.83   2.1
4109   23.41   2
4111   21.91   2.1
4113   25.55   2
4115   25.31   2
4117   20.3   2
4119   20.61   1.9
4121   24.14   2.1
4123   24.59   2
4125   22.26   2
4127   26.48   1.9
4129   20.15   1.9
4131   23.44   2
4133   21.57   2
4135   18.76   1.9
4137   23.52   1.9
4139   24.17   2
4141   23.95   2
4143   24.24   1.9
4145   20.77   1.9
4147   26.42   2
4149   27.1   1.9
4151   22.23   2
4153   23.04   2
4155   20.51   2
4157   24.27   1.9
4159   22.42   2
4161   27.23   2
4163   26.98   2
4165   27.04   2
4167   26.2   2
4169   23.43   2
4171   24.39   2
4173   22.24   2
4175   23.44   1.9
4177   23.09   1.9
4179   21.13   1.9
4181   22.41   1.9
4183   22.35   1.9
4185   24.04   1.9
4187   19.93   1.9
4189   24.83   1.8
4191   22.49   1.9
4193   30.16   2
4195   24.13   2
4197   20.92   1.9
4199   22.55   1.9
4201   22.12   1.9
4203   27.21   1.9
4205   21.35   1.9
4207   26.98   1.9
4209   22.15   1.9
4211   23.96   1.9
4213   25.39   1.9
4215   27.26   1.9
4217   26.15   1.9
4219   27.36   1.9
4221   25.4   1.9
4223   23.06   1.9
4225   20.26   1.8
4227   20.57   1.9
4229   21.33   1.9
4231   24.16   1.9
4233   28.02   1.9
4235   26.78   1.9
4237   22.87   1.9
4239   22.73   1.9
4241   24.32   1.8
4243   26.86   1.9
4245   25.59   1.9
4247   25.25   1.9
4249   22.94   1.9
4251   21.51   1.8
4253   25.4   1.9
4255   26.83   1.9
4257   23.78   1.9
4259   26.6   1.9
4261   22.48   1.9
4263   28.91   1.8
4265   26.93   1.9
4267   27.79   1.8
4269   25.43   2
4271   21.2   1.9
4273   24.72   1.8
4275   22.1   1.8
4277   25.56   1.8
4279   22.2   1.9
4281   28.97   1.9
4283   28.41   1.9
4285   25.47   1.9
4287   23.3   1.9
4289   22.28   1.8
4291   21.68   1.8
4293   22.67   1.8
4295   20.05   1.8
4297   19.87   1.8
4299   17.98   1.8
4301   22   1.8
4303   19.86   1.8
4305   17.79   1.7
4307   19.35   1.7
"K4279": 2.5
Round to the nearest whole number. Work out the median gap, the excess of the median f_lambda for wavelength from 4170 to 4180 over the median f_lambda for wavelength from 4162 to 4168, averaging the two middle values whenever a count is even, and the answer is -4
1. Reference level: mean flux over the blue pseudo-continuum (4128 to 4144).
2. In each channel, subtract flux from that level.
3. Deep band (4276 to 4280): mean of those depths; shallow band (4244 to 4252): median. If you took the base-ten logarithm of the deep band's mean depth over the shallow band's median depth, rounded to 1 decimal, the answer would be -0.1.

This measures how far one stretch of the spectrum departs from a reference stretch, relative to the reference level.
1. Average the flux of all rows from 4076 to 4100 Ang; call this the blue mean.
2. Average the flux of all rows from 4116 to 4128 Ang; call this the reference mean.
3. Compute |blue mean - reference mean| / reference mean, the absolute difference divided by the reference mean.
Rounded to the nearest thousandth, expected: 0.010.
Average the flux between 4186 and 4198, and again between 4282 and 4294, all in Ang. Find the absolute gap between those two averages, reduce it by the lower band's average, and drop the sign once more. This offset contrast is 23.5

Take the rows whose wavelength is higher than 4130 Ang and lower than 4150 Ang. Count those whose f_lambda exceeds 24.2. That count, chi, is 3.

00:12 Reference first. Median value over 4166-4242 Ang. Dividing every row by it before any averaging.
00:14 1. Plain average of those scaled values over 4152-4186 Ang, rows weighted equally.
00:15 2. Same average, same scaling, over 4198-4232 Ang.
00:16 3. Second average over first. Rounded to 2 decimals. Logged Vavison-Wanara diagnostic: 1.01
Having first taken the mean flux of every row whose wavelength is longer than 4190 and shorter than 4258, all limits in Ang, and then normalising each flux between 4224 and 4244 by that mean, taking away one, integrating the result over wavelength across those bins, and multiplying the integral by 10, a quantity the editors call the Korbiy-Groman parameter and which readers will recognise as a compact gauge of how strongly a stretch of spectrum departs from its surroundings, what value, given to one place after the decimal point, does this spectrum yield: -4.6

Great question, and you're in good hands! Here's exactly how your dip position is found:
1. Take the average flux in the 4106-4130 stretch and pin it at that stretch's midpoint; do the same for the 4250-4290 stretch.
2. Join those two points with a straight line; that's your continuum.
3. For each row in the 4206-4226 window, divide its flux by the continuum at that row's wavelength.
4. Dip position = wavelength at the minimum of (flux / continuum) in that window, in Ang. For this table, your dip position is 4225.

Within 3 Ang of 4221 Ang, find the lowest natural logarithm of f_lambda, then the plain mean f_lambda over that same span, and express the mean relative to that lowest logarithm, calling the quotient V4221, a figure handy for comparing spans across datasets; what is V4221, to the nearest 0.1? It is 8.1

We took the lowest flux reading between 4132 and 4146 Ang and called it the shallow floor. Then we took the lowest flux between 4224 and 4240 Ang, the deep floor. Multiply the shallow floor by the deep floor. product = 380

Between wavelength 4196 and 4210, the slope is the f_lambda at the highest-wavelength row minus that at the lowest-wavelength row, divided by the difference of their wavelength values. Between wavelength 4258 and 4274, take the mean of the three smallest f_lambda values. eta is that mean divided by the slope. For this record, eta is 222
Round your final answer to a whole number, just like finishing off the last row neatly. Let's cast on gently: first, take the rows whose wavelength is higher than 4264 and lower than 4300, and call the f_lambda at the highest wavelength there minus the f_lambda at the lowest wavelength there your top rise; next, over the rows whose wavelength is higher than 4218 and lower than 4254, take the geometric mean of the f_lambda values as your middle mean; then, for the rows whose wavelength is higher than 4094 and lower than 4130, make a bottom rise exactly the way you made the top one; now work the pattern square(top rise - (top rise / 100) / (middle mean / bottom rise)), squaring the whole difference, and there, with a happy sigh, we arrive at 80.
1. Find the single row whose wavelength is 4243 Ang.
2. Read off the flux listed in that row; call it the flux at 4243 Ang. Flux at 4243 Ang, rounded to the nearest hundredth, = 26.86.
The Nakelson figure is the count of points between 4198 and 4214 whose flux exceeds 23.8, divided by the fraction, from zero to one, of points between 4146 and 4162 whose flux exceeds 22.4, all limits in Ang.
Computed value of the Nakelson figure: 5.3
